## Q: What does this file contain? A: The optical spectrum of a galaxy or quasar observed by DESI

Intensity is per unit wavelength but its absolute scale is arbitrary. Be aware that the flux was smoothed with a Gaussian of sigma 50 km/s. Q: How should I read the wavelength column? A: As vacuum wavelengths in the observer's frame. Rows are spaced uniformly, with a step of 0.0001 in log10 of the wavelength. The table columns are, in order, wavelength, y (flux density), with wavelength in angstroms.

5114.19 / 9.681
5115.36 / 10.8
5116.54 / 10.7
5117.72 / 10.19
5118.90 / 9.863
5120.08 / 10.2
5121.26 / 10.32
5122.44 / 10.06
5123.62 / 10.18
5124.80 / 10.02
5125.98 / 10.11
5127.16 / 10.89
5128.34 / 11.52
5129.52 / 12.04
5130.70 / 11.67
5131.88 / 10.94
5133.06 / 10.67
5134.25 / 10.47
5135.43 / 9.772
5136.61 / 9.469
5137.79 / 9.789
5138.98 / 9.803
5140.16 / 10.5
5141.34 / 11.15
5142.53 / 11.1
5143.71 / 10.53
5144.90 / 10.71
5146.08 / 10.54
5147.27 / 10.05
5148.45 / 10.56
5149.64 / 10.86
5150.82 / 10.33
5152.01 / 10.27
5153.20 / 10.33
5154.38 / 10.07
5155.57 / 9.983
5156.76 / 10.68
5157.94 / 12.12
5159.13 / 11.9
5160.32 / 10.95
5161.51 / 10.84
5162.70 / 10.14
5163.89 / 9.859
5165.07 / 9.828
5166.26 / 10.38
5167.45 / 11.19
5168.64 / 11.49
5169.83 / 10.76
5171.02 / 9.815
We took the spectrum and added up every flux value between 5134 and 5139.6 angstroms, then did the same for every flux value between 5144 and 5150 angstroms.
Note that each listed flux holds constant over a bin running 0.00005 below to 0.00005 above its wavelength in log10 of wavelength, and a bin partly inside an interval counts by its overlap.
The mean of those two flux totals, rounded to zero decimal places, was 51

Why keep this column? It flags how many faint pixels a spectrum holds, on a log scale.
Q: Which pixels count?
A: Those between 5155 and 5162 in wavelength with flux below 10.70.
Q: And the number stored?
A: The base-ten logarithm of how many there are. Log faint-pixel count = 0.30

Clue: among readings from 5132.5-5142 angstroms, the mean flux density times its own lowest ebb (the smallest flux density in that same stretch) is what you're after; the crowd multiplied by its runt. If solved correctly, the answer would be 97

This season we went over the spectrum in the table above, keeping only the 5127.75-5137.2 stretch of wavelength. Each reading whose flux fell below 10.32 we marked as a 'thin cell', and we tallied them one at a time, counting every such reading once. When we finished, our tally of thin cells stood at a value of 2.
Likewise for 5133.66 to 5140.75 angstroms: 4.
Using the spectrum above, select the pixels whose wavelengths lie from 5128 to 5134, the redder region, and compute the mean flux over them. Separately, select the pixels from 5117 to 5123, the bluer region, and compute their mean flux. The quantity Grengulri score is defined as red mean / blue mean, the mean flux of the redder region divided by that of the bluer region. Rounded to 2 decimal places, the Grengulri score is 1.12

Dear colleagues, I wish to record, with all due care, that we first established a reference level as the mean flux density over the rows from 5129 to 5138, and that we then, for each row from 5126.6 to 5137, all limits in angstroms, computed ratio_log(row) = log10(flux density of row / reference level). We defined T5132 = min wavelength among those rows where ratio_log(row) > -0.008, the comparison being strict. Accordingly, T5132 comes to 5127.16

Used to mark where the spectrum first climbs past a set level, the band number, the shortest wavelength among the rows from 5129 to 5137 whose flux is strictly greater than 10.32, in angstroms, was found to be 5129.52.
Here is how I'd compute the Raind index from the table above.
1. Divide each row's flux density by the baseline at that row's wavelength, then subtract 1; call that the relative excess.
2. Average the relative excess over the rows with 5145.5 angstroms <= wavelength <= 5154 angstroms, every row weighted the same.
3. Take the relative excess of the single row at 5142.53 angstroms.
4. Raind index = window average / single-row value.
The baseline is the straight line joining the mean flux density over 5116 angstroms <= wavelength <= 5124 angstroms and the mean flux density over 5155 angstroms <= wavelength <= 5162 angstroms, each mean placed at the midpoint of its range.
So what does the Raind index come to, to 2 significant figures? -1.2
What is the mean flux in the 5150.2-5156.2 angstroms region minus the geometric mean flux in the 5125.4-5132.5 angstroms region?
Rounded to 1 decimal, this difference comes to -1.0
